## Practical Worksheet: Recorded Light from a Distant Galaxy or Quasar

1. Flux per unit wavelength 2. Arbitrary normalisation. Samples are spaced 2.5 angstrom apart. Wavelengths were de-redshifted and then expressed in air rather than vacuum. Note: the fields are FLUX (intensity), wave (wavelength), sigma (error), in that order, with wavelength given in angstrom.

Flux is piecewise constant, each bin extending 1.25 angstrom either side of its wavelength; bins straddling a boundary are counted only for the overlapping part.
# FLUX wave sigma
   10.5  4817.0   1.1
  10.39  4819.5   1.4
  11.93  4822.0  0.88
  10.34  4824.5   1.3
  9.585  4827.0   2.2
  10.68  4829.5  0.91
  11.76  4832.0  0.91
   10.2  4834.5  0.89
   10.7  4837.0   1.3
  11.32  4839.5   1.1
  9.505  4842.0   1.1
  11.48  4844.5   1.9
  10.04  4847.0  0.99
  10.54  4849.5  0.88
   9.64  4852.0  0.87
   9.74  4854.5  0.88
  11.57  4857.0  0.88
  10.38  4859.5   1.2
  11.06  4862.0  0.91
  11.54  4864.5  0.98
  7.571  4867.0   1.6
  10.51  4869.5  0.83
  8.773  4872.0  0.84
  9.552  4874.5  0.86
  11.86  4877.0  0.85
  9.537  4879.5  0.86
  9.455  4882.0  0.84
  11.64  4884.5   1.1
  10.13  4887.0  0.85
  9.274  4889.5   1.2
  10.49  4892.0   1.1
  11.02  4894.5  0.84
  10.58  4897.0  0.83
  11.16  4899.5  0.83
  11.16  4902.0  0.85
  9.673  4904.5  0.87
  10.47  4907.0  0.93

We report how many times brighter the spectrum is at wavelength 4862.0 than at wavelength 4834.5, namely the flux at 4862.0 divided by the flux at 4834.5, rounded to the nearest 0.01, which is 1.08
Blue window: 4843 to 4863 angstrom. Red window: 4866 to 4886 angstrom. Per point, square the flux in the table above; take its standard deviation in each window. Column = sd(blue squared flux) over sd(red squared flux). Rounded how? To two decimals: 0.56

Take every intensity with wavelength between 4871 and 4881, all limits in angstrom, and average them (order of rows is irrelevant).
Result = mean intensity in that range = 9.9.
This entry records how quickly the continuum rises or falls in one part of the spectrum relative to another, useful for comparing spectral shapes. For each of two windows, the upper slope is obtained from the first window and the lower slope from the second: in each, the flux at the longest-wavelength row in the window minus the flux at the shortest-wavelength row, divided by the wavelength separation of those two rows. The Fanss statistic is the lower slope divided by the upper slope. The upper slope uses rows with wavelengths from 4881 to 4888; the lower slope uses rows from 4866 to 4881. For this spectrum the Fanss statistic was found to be 1.2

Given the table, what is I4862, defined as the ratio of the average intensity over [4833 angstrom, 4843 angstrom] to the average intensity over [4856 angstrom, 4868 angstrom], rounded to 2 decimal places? 1.00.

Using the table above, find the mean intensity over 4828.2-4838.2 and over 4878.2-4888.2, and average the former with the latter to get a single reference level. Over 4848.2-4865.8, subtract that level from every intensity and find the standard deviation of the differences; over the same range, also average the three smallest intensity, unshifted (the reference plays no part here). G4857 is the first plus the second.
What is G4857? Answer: 10.7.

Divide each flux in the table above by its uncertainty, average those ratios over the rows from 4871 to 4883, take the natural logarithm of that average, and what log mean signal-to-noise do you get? 2.45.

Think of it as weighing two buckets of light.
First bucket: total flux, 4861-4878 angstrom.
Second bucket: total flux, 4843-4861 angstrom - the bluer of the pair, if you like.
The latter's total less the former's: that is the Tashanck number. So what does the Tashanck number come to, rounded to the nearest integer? 3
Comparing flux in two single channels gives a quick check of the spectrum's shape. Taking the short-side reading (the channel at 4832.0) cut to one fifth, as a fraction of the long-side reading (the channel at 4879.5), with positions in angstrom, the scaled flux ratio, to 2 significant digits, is 0.25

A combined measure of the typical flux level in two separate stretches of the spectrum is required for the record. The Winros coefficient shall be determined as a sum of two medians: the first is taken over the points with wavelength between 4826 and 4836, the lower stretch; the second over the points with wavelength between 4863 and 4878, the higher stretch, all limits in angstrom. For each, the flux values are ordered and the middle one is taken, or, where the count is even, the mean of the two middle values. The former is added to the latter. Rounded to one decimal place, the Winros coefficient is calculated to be 20.5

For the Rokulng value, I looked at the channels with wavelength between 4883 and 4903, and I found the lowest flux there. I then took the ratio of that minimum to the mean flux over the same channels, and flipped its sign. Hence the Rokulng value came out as -0.87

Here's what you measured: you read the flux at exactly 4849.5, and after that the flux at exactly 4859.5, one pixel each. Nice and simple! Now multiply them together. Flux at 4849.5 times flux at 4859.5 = 109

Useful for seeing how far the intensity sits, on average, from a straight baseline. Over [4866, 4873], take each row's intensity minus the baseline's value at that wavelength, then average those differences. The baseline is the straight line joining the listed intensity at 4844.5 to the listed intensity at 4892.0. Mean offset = -2.0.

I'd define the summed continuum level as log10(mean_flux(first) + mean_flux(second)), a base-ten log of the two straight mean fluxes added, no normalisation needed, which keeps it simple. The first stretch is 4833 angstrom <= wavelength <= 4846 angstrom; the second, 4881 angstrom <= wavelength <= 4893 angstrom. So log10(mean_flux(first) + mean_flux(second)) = 1.319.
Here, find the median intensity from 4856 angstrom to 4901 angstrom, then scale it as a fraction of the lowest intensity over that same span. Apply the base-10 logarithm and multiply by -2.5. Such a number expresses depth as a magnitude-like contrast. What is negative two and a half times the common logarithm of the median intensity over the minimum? -0.36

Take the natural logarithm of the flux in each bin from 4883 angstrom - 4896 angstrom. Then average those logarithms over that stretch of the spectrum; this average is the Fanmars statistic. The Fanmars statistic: 2.35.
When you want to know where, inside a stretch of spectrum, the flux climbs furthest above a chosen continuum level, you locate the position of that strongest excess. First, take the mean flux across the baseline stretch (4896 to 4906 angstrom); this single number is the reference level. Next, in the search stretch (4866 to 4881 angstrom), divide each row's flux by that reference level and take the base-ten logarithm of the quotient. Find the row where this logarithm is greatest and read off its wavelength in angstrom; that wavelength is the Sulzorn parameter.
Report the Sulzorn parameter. 4877.0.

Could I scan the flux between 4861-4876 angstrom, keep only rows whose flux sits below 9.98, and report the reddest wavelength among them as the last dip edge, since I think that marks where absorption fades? 4874.5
